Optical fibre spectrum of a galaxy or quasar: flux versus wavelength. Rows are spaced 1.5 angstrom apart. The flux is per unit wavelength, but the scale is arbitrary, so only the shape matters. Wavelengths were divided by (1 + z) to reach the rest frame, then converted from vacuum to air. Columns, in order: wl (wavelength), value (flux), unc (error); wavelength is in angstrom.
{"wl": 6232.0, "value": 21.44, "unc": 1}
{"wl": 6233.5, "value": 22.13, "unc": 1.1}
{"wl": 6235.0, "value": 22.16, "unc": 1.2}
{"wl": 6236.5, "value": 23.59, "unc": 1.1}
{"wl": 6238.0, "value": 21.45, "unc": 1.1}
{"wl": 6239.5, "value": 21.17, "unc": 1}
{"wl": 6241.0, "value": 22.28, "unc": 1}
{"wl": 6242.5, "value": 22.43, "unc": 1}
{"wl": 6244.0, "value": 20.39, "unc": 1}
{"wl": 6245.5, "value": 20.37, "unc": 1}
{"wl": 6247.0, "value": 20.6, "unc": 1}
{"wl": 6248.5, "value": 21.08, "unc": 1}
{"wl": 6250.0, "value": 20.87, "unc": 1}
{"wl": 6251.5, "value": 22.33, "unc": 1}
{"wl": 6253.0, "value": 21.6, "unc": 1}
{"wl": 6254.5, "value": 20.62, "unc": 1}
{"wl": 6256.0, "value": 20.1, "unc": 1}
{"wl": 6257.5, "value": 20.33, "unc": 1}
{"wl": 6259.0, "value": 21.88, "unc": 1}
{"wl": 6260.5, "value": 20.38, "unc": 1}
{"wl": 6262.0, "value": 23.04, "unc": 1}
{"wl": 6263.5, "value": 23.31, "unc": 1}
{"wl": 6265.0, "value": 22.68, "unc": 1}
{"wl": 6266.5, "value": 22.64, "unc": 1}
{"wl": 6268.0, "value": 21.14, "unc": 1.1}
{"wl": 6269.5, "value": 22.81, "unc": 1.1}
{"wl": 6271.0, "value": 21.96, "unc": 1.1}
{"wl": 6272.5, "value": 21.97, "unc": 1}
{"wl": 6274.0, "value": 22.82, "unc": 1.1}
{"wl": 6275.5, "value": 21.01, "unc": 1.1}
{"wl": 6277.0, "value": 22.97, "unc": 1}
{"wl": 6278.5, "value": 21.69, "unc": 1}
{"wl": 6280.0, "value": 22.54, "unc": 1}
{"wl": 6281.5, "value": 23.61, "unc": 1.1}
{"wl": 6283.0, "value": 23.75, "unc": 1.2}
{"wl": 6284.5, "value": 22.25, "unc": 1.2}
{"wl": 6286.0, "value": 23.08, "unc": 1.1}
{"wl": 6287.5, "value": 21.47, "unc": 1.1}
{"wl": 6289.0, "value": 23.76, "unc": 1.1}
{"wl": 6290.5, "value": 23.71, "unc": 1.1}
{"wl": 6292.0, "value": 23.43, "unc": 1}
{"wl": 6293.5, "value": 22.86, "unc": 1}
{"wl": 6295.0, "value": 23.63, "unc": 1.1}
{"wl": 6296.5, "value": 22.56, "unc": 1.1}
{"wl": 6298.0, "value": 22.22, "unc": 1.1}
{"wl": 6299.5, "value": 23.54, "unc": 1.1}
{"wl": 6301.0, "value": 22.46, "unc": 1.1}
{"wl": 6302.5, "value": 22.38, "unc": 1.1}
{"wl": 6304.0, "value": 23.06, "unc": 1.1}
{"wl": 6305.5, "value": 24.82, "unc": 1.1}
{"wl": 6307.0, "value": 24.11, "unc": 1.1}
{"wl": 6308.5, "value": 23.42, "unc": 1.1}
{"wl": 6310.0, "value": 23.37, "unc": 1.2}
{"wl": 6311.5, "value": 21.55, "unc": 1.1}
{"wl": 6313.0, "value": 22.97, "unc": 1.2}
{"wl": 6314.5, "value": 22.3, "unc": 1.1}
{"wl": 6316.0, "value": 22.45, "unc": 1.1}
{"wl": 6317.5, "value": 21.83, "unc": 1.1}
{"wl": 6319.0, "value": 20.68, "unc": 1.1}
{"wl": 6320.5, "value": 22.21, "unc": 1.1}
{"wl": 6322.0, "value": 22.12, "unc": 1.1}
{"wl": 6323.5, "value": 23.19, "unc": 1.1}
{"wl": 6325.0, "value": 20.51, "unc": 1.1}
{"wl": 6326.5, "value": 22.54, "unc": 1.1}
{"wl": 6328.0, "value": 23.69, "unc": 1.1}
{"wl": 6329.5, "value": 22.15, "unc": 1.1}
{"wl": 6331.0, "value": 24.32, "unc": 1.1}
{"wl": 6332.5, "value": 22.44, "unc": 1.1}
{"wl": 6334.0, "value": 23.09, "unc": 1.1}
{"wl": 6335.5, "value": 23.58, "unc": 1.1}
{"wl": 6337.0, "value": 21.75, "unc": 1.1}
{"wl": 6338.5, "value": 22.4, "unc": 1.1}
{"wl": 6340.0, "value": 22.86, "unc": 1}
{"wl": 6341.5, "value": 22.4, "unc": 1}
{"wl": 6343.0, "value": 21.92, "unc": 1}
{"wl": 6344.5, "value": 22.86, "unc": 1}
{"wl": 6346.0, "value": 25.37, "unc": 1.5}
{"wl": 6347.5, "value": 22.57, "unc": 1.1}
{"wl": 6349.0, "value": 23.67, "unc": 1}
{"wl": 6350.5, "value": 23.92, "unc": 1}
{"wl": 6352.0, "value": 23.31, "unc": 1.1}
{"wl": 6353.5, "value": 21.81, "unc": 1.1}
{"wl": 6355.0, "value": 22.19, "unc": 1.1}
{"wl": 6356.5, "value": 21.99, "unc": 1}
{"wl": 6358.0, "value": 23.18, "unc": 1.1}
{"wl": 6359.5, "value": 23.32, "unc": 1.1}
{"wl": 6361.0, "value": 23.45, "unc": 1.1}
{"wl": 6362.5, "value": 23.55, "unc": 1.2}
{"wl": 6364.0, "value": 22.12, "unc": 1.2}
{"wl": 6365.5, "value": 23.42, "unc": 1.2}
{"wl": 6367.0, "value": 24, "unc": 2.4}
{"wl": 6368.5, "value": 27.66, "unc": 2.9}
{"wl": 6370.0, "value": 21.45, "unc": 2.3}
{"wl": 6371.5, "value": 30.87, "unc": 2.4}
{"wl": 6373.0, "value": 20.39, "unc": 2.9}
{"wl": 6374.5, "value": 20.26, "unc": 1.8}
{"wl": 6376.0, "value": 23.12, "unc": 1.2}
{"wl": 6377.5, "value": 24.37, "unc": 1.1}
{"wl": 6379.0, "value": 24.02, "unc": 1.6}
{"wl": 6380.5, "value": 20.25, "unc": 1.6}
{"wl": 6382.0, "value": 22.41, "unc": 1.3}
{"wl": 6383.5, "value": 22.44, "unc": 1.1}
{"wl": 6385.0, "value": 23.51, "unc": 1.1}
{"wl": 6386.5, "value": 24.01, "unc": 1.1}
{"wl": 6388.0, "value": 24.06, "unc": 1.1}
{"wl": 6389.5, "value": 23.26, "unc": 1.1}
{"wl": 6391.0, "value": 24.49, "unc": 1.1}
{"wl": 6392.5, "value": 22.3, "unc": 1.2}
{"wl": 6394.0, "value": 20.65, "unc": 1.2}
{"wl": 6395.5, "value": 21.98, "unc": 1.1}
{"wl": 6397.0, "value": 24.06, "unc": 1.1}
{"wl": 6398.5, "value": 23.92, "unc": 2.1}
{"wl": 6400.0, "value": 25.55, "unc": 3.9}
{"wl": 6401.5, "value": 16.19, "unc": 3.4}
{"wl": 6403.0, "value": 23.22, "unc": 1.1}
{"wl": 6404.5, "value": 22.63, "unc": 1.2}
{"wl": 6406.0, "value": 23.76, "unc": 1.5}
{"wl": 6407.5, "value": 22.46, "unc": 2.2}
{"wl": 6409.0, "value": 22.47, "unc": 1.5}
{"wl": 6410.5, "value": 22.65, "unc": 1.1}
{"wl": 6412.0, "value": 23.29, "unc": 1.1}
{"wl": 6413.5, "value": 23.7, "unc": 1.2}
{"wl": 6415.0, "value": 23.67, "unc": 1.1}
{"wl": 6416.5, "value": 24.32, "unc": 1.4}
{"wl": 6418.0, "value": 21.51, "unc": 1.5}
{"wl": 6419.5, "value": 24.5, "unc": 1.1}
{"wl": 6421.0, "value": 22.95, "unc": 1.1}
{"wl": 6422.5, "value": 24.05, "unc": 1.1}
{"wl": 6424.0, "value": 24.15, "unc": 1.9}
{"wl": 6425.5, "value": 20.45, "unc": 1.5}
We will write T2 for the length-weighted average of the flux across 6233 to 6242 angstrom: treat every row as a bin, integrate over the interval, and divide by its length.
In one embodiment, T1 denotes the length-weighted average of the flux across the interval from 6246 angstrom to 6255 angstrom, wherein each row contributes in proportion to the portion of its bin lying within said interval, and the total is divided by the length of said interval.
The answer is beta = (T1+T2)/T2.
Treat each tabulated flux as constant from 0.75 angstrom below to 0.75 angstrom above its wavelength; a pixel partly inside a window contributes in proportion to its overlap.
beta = 1.96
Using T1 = 21.2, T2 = 22.1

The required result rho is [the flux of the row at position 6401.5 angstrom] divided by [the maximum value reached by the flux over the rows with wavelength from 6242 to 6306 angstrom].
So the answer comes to 0.65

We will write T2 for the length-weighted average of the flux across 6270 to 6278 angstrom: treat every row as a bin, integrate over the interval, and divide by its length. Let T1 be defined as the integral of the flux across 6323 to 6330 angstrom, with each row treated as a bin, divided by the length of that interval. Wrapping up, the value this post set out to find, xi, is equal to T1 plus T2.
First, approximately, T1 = 22.4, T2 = 22.2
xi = 44.55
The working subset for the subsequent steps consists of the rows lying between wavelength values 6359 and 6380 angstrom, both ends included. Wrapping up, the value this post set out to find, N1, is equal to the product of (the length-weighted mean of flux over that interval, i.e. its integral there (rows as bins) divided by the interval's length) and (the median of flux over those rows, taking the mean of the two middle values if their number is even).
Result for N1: 555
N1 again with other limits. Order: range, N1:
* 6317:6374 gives 523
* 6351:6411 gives 534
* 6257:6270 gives 499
